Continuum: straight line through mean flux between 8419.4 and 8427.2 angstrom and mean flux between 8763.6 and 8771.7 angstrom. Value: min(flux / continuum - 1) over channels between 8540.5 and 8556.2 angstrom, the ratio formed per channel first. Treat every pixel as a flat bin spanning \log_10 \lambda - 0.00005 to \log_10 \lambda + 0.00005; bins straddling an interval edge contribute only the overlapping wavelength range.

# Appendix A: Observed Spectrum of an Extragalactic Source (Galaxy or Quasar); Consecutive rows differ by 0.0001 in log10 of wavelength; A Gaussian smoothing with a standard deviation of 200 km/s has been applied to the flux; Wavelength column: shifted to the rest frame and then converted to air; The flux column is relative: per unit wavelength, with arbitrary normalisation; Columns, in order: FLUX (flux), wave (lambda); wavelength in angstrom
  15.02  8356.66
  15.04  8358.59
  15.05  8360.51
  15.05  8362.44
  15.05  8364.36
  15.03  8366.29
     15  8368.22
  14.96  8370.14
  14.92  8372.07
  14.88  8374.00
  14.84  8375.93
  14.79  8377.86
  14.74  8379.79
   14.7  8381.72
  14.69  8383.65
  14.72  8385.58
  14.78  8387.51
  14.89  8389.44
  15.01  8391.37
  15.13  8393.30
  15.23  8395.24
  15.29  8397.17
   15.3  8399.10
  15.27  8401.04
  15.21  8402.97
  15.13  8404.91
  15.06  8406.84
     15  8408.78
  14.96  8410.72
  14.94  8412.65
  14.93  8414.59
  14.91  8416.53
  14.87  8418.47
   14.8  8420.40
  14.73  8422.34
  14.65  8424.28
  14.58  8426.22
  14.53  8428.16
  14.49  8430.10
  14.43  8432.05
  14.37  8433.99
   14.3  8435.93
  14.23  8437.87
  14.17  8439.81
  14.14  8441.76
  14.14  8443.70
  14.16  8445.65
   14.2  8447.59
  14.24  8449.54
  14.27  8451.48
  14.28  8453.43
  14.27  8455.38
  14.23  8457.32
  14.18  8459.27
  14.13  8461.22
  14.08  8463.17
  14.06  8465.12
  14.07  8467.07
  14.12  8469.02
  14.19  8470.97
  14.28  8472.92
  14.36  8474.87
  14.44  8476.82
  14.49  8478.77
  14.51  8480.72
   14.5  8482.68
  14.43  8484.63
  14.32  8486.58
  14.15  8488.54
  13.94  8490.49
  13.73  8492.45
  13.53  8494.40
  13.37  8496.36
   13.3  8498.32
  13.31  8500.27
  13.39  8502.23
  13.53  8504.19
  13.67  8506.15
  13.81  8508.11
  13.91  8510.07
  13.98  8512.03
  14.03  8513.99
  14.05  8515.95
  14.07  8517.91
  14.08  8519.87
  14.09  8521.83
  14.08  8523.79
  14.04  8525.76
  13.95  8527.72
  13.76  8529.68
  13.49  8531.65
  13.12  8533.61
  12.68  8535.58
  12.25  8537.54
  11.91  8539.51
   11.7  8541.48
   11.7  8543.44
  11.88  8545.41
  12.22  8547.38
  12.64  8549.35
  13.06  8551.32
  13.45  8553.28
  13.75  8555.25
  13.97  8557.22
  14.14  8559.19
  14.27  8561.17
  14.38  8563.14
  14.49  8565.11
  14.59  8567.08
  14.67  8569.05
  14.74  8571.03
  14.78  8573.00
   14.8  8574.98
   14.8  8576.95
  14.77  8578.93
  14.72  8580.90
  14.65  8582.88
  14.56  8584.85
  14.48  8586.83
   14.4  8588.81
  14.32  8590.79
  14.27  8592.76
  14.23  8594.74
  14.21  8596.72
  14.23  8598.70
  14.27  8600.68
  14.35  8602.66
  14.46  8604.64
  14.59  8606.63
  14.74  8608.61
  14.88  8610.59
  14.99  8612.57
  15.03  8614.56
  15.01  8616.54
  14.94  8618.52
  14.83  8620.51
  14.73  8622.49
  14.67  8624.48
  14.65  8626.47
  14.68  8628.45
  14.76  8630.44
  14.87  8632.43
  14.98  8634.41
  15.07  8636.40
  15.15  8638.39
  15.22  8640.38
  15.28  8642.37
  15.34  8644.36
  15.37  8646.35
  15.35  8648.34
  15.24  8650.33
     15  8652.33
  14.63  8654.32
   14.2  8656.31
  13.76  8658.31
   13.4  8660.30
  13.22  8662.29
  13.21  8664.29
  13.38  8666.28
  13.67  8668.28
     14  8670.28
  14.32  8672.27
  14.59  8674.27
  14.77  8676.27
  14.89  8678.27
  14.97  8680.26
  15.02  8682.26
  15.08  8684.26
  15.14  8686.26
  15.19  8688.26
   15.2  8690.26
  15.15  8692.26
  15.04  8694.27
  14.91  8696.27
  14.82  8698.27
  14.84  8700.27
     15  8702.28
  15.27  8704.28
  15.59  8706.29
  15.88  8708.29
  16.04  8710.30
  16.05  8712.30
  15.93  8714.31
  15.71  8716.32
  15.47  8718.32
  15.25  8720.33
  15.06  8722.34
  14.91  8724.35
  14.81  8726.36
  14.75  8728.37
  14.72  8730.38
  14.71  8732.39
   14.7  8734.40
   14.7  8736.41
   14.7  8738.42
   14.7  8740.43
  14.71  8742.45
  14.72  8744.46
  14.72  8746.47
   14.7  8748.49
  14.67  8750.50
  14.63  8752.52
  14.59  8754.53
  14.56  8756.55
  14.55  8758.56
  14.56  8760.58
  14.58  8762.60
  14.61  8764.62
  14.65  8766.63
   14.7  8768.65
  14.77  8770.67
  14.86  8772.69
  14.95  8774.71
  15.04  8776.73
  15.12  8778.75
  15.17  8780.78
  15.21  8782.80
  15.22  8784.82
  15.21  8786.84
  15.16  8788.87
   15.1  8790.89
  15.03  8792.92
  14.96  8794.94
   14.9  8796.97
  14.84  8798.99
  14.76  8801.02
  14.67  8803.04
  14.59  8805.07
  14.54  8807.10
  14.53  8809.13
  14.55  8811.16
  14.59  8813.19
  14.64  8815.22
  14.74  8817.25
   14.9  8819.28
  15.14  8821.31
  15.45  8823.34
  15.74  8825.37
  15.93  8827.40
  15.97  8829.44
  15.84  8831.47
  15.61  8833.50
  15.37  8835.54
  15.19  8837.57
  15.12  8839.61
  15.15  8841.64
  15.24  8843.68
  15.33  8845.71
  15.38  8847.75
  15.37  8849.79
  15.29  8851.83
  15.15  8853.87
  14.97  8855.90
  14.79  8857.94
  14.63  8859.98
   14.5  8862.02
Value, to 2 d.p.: -0.20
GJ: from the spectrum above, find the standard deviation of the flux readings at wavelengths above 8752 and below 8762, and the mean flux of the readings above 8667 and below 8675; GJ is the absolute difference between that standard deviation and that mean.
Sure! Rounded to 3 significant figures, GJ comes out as 14.1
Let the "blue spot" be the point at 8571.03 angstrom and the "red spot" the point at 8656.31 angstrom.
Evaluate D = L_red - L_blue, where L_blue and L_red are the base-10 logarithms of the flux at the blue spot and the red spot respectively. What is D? -0.02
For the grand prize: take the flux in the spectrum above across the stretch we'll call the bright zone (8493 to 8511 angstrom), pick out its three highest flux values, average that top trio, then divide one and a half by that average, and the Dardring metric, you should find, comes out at 0.1087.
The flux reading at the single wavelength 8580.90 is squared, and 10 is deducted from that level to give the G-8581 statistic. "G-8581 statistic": 207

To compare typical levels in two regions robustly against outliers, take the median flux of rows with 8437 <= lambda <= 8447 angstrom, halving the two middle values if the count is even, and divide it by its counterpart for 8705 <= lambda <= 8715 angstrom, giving 0.89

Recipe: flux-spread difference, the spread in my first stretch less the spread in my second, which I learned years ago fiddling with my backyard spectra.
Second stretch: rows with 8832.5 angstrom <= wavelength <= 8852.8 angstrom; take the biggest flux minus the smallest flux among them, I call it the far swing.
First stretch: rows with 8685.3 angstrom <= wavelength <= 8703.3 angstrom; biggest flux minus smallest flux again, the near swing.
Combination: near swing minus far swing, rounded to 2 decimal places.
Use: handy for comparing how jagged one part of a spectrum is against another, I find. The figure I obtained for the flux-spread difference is -0.11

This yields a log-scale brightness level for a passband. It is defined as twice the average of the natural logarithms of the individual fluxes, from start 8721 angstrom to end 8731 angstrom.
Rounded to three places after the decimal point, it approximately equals 5.396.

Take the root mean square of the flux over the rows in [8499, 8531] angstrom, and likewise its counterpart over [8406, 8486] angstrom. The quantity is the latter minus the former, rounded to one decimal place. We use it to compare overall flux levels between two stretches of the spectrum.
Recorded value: 0.6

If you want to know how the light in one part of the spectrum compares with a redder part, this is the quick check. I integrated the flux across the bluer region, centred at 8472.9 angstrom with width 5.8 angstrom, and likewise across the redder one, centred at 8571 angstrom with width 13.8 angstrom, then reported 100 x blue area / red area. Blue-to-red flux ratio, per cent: 41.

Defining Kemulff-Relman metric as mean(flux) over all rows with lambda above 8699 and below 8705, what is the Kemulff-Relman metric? 15.0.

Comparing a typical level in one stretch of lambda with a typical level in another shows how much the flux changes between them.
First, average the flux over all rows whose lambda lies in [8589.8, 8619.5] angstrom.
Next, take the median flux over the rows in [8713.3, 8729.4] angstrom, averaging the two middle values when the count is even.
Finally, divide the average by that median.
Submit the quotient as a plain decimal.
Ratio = 0.96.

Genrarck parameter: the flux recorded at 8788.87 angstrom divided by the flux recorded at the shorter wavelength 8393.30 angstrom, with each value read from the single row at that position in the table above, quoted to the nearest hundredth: 1.00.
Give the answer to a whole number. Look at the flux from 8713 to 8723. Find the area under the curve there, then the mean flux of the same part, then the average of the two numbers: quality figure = 85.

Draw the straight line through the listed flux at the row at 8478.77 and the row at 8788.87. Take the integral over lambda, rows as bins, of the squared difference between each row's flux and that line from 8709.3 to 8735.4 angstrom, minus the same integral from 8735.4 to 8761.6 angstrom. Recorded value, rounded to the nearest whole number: 4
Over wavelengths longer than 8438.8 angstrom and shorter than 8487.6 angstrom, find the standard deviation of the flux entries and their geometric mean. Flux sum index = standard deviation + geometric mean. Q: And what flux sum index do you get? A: 14.4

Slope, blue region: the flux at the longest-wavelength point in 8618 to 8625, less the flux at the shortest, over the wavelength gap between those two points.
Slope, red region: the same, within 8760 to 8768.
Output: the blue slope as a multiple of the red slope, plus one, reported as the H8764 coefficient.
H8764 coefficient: -2.0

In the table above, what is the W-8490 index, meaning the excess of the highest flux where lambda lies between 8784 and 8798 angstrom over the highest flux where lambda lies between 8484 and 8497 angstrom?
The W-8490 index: 0.8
